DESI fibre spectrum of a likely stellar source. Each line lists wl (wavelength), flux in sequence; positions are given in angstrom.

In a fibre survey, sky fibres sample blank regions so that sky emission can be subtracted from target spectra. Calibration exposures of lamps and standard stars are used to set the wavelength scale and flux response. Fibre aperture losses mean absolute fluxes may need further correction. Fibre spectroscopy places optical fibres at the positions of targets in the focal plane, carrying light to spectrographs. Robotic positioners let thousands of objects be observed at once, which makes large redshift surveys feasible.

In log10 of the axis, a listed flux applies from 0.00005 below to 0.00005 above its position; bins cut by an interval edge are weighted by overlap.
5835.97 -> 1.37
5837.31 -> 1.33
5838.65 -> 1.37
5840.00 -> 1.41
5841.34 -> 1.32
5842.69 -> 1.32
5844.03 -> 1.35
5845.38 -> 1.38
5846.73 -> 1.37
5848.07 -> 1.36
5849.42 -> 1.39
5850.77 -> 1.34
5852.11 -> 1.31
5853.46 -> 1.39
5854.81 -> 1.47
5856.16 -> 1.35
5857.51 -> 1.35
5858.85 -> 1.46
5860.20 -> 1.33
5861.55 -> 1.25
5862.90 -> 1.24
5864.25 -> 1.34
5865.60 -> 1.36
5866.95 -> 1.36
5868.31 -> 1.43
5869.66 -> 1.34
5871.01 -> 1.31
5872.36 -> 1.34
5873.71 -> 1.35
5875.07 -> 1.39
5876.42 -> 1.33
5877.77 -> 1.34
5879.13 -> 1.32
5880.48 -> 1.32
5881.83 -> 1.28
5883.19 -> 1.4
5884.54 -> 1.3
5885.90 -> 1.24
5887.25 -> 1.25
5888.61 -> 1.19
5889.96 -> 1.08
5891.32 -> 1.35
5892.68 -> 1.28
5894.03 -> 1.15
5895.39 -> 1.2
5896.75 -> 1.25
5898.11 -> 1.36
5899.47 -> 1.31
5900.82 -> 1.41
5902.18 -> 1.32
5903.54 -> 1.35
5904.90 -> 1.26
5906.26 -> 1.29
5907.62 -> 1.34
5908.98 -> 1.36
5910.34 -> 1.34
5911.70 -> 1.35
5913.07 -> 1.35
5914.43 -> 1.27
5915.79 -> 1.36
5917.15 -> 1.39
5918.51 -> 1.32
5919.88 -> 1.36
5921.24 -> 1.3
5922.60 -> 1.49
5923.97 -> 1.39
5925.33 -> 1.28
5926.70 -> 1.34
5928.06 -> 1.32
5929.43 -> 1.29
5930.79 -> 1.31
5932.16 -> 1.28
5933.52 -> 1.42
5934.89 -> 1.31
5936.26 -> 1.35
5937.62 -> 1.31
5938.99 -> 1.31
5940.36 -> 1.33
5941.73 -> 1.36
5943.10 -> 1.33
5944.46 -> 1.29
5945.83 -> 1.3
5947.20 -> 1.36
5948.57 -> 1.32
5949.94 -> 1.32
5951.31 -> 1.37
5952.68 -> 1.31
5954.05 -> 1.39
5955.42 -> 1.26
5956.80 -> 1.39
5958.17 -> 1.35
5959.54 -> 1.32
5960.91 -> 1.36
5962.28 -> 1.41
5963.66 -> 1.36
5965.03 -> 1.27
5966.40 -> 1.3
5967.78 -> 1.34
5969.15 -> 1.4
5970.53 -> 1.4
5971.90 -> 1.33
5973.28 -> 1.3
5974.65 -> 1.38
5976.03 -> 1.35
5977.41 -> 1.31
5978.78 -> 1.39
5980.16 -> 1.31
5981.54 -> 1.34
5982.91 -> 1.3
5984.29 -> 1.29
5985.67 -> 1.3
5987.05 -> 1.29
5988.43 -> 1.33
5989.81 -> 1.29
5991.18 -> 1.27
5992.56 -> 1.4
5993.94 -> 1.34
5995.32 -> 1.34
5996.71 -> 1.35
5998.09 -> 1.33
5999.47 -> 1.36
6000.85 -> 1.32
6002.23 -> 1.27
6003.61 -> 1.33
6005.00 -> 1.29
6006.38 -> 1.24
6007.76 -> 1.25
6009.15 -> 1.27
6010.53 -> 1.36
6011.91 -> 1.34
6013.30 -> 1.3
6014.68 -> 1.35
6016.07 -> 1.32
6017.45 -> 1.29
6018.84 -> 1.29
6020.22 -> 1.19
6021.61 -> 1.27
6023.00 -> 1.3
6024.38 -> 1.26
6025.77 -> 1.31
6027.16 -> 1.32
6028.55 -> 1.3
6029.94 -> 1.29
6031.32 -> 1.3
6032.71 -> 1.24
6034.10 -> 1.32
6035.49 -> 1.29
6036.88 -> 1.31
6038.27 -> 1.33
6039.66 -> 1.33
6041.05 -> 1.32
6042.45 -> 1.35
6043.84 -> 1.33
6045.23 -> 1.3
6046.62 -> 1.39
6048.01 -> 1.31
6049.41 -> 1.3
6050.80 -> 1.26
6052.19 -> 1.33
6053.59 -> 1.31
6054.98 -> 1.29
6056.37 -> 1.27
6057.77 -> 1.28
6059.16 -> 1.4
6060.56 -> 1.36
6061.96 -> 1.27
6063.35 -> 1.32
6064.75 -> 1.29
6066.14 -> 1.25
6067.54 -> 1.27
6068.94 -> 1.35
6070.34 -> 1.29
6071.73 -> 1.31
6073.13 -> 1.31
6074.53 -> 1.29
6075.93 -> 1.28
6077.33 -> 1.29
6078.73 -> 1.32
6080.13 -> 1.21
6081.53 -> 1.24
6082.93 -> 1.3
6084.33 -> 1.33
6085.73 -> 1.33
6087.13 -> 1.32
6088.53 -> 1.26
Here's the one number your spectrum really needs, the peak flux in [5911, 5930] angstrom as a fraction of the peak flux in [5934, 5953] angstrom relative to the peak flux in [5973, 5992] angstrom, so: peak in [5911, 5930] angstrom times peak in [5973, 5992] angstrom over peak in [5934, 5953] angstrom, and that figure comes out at 1.51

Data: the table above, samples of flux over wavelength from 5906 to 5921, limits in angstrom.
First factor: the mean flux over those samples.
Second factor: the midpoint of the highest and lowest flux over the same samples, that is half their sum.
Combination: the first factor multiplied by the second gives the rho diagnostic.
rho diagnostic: 1.78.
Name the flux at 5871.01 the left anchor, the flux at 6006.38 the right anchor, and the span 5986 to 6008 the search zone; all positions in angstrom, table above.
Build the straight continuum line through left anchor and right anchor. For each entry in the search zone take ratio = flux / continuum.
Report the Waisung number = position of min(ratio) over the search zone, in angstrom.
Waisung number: 6006.38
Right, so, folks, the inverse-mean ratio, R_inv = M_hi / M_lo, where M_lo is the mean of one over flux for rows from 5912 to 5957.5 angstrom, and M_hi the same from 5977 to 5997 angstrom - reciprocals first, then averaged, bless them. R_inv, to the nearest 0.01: 1.01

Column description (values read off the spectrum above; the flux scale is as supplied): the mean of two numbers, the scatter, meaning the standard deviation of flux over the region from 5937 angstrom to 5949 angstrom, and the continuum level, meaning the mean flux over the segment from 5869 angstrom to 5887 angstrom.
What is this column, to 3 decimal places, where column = 0.675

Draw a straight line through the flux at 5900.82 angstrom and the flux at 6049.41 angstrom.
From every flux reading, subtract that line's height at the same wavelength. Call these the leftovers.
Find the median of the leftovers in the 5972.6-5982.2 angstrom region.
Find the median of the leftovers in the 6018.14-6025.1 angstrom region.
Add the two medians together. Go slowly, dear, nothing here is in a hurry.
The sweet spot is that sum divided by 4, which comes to -0.015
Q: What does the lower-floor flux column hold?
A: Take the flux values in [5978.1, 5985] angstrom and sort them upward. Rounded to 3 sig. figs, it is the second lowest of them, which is 1.30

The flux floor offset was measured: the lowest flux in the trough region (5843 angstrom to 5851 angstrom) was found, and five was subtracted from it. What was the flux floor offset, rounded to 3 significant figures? -3.66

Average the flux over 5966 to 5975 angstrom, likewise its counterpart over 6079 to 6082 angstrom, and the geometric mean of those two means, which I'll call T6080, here 1.29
